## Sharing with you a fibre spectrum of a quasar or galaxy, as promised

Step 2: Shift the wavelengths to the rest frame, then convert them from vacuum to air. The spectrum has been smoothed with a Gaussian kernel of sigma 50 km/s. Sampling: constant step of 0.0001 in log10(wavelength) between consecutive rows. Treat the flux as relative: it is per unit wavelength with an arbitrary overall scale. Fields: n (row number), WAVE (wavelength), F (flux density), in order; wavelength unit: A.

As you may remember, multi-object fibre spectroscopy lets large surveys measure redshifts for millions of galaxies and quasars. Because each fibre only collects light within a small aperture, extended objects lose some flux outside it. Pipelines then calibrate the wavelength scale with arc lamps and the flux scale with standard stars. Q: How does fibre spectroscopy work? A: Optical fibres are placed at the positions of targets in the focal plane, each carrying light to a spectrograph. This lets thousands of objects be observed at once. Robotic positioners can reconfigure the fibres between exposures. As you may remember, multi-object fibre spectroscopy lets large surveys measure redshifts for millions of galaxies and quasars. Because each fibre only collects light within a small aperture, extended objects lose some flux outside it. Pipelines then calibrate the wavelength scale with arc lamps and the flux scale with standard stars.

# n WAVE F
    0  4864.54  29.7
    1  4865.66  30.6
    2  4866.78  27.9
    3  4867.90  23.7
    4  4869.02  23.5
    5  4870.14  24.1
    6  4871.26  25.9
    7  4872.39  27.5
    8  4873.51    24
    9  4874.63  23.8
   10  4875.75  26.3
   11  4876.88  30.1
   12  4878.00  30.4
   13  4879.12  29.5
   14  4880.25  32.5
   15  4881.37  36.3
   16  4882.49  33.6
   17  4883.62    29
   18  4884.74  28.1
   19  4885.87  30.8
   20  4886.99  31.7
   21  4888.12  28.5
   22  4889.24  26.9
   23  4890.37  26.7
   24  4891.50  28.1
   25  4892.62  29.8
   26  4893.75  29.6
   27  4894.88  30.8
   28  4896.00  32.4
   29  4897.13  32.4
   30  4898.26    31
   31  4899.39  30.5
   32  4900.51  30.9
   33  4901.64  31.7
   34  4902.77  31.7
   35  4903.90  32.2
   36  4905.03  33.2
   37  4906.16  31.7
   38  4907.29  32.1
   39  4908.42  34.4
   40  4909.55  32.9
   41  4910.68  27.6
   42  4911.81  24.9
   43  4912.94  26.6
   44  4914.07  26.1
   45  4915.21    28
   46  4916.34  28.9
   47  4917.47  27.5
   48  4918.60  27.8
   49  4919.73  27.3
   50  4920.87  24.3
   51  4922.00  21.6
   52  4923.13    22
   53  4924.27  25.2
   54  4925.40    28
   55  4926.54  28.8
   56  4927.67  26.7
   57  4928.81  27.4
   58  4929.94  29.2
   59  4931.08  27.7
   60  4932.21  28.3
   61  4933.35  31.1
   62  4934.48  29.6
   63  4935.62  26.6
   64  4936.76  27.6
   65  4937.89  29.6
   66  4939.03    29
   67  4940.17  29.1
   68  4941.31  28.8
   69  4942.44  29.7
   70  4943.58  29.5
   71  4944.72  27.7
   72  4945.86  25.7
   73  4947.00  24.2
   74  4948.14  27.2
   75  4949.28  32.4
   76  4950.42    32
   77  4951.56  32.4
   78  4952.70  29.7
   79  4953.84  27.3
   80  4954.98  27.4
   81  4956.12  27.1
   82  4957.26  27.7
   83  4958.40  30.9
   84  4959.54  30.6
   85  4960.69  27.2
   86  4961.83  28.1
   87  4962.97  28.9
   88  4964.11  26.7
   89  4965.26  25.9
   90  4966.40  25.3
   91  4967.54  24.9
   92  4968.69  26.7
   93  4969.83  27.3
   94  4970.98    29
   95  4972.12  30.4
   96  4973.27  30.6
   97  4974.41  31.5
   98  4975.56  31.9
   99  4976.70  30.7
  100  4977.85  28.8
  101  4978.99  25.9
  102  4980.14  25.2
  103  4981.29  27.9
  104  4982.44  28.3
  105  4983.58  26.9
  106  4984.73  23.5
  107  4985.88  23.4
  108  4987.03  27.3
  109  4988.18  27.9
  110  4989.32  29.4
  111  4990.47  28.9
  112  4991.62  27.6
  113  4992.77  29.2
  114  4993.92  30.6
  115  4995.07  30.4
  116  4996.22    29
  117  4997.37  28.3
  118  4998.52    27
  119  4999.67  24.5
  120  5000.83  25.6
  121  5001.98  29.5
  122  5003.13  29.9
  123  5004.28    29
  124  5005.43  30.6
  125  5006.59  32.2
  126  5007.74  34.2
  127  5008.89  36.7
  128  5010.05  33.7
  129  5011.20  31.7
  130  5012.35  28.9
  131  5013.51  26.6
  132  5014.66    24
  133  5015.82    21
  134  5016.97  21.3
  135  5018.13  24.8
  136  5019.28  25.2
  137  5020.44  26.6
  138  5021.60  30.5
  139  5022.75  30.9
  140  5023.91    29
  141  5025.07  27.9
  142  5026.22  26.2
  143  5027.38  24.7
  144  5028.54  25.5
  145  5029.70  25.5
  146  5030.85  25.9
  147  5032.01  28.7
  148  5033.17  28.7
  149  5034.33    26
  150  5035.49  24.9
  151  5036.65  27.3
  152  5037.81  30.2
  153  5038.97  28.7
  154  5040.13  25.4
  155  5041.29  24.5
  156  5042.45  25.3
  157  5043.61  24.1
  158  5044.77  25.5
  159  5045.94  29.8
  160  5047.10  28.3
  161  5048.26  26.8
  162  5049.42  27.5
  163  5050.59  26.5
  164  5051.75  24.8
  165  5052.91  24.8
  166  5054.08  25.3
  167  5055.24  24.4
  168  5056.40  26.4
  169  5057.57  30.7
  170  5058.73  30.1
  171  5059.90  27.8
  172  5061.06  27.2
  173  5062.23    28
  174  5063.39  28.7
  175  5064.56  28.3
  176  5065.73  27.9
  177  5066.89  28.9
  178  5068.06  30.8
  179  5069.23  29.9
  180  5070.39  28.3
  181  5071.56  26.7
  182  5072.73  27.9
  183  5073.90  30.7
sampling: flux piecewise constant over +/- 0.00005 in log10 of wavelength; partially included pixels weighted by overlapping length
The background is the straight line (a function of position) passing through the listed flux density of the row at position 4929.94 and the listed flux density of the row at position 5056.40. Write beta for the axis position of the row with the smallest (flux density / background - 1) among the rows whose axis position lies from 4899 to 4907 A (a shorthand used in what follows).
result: 4899.39 A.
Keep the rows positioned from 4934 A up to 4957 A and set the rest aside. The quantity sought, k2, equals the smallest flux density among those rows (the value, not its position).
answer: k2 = 24.2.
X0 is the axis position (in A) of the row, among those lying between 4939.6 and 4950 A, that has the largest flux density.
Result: 4949.28 A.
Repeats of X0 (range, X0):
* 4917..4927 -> 4926.54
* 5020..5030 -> 5022.75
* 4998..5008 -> 5007.74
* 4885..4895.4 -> 4886.99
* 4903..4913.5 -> 4908.42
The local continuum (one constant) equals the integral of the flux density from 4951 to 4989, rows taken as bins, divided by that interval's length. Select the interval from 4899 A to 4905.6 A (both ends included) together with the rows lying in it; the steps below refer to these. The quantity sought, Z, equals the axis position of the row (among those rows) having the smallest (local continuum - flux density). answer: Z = 4905.03 A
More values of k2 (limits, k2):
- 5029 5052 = 24.1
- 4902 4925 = 21.6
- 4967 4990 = 23.4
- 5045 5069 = 24.4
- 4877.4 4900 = 26.7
